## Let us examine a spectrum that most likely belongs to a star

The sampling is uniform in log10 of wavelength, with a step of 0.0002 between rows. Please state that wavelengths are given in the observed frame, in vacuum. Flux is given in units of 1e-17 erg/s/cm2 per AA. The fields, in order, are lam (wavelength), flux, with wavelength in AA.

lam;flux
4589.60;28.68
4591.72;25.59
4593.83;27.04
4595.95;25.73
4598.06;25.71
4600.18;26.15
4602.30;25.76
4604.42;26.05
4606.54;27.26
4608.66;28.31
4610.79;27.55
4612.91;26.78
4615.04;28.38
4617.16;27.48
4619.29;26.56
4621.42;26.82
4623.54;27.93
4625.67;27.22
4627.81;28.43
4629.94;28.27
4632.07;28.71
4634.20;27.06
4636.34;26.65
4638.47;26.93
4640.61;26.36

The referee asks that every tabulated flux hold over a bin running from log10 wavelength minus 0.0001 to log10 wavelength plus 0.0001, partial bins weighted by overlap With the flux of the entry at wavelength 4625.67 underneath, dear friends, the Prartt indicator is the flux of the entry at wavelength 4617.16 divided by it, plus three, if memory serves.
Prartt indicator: 4.01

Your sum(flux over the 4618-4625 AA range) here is 81.3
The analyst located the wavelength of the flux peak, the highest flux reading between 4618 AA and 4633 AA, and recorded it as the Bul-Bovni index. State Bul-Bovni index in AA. 4632.07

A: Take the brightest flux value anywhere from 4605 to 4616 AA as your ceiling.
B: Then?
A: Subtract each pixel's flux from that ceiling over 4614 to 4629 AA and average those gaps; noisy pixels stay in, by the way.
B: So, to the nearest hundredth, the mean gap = 0.83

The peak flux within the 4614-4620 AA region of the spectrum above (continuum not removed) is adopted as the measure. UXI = 28.38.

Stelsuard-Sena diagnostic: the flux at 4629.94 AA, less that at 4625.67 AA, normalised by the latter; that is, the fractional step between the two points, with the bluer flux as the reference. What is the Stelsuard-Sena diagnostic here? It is 0.04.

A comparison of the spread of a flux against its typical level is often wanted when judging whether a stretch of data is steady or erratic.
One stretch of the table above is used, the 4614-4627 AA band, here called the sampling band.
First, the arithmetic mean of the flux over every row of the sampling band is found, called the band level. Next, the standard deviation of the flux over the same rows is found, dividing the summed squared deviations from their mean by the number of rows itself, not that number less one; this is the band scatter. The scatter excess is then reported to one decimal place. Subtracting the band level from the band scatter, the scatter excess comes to -26.8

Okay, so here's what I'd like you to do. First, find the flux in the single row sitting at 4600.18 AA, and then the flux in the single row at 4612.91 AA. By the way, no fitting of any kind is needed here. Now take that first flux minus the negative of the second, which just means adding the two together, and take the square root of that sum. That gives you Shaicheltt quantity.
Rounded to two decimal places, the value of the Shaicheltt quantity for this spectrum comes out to 7.28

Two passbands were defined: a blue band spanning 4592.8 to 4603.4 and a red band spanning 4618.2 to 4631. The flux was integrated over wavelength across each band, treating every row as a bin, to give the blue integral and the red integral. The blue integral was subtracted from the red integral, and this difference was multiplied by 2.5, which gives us 190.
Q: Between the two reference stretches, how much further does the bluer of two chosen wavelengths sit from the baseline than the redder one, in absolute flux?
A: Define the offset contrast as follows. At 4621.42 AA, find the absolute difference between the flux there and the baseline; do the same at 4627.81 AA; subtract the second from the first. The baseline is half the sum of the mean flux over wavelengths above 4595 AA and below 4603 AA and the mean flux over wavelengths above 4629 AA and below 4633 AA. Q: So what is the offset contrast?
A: -0.9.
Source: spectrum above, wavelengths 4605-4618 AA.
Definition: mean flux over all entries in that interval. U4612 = 27.6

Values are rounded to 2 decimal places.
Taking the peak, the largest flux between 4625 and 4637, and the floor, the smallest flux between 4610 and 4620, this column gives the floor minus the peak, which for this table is -2.15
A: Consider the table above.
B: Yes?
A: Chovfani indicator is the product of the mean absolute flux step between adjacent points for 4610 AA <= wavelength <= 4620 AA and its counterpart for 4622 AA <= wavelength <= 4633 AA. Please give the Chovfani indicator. 0.66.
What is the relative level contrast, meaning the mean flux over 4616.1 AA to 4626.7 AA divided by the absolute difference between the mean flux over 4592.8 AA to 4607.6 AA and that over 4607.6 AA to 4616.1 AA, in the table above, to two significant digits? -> 18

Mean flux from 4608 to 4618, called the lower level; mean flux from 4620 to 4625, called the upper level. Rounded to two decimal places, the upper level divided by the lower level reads 0.99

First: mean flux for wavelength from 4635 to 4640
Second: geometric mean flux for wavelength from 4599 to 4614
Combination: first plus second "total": 53.6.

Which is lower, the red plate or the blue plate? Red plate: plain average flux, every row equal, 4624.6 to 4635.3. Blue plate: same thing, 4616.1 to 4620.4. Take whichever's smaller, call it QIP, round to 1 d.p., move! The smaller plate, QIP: 27.0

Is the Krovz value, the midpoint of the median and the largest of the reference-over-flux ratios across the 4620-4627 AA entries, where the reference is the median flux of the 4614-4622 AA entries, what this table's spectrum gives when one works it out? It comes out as 1.00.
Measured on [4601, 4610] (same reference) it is 1.04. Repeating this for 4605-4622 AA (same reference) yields 1.01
